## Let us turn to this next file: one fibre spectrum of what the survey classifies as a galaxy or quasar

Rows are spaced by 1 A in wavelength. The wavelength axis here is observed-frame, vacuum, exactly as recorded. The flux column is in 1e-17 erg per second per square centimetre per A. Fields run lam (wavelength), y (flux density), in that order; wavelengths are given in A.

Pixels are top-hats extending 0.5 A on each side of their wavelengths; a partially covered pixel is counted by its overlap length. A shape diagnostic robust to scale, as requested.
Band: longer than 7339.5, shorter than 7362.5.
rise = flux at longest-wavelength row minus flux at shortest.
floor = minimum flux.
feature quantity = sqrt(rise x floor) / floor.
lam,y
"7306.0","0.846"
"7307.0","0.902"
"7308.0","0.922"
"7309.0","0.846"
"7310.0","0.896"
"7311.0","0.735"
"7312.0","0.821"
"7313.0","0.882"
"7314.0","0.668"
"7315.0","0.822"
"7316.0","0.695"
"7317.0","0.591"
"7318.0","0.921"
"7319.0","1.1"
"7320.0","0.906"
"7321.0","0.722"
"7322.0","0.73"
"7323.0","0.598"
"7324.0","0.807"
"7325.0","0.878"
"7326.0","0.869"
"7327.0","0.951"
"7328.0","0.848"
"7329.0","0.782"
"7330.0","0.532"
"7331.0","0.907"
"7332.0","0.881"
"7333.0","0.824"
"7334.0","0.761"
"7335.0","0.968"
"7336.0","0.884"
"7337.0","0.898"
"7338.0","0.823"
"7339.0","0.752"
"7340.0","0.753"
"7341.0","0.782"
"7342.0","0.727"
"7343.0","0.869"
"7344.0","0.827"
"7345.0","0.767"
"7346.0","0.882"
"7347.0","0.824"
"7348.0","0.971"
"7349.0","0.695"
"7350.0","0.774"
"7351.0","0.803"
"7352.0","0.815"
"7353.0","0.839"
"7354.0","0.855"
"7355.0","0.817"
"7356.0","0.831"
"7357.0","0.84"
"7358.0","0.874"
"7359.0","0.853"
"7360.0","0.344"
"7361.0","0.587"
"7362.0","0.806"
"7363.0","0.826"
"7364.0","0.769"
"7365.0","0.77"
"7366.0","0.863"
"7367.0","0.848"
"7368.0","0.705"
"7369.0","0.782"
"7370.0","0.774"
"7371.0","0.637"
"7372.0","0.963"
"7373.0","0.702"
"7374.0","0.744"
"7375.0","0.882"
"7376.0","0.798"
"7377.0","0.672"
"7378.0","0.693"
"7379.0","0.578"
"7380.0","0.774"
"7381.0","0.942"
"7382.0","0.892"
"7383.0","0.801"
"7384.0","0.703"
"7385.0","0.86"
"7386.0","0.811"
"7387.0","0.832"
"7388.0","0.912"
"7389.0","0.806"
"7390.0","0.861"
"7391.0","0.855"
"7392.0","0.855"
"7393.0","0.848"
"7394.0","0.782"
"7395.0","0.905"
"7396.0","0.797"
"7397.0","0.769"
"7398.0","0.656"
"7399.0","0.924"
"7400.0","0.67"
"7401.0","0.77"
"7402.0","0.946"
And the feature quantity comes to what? 0.39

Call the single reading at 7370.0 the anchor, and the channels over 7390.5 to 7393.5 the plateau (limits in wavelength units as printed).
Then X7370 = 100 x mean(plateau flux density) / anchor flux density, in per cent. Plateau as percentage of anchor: 110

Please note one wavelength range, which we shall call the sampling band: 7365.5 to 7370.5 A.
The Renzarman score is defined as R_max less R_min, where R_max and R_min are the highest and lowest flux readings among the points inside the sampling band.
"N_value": 0.16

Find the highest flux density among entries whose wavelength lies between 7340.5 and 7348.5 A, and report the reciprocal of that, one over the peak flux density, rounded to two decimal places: 1.03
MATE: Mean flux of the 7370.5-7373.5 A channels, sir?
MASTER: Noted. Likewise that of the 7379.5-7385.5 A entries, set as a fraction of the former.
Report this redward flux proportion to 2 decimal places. 1.08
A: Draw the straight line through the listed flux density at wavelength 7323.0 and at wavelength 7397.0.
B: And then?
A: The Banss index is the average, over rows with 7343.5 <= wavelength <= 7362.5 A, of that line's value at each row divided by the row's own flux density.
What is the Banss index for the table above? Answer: 0.89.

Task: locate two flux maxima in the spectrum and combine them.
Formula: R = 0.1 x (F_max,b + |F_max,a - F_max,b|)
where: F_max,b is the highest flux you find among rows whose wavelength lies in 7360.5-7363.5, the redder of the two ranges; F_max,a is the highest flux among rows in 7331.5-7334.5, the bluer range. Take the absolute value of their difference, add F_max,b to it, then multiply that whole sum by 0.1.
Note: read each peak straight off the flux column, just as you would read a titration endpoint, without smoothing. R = 0.088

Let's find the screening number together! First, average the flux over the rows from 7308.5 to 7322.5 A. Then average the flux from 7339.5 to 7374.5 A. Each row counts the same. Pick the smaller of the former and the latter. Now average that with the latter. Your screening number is 0.786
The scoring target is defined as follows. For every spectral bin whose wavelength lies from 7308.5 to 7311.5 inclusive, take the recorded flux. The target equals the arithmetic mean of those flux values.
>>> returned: 0.826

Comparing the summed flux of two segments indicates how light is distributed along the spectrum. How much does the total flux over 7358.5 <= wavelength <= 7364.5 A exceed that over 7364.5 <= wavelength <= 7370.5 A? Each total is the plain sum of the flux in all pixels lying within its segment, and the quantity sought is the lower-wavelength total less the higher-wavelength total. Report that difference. -0.6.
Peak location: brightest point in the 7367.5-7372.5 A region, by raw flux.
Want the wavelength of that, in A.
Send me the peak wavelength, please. 7372.0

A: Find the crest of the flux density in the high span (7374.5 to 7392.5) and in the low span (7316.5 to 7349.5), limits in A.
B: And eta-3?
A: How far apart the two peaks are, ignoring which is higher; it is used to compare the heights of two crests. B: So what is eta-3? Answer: 0.16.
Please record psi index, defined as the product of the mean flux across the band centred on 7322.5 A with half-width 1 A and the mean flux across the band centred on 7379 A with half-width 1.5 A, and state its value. 0.45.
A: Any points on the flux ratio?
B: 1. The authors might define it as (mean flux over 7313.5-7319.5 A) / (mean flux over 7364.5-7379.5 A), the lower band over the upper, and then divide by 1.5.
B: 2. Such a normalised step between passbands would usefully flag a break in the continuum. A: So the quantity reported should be 0.70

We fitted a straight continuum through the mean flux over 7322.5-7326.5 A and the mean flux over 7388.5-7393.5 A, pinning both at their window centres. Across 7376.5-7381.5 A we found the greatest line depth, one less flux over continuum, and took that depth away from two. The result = 1.69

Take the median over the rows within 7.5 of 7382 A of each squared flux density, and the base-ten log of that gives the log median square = -0.187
